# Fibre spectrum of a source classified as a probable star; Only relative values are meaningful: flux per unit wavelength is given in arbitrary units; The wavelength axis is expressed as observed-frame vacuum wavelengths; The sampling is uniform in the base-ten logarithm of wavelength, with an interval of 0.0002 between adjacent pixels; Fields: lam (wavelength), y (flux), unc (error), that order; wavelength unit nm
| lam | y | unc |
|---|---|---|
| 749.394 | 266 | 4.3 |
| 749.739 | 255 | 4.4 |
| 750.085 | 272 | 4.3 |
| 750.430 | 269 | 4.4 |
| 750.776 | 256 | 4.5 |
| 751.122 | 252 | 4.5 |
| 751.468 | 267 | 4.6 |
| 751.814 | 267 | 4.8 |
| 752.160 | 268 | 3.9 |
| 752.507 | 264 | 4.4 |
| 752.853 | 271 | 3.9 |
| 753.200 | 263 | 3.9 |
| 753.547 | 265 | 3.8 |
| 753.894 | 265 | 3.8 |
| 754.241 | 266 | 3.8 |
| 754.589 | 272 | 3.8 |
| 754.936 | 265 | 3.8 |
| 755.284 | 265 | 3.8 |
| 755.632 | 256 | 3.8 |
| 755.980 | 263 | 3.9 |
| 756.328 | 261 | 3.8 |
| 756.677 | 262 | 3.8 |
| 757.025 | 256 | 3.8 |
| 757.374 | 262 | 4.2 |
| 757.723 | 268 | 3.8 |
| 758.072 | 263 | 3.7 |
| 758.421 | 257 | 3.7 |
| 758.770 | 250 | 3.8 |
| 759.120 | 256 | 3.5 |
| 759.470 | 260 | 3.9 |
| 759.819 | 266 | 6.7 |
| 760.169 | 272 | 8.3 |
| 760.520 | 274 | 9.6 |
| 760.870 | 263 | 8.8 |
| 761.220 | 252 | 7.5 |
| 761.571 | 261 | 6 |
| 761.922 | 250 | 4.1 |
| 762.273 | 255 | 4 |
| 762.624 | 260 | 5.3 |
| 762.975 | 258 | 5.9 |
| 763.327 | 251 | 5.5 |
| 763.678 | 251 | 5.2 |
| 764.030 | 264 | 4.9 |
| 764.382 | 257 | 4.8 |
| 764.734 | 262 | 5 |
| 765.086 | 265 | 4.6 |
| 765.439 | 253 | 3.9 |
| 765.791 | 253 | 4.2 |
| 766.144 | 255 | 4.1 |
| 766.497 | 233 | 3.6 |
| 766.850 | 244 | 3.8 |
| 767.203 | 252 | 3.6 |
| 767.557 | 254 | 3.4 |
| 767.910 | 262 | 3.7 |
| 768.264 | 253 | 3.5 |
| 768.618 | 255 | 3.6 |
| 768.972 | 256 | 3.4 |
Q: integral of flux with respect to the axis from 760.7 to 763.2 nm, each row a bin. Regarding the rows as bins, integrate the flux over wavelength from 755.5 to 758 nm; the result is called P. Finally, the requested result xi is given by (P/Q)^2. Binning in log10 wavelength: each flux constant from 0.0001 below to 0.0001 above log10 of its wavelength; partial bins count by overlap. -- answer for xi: 1.03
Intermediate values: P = 653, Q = 642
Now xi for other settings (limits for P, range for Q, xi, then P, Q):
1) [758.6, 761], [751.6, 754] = 0.98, 631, 639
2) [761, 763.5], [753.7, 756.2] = 0.93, 639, 661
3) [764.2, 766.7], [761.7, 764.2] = 0.99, 635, 639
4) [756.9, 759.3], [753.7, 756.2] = 0.88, 621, 661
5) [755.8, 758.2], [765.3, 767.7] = 1.11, 629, 598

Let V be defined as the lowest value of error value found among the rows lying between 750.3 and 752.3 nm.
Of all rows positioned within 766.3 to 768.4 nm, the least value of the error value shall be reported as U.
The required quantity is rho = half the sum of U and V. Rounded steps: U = 3.40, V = 3.90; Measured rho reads 3.65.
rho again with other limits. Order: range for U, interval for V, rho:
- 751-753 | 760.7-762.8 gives 3.95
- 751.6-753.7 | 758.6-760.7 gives 3.65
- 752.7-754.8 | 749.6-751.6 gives 4.05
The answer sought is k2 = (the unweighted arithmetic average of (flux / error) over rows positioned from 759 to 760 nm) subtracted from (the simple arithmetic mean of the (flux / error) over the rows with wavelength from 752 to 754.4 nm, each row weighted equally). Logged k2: 8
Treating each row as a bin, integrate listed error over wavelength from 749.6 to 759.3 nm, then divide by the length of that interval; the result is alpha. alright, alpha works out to 4.0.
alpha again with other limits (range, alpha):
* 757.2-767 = 5.1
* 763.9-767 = 4.3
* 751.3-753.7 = 4.2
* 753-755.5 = 3.8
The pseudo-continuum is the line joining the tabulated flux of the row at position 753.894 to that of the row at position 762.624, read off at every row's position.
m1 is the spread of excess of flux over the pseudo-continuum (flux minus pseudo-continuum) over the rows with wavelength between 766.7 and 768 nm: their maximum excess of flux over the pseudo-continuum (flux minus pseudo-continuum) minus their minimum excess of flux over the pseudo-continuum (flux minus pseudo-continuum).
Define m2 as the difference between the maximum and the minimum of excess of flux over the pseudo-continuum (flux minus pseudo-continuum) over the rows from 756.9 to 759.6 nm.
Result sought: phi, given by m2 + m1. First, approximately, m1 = 18.6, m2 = 17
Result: 36.0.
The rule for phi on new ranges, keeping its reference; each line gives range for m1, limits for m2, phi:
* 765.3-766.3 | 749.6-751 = 19.6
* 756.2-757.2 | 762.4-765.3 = 20.8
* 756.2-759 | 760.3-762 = 40.6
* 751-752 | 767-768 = 25.8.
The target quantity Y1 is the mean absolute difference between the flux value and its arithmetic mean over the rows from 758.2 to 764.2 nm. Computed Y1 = 5.8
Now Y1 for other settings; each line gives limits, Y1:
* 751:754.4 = 3.1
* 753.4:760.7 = 4.5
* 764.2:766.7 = 6.6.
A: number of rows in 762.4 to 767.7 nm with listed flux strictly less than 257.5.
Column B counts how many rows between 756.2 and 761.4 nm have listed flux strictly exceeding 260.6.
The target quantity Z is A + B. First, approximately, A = 10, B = 9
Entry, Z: 19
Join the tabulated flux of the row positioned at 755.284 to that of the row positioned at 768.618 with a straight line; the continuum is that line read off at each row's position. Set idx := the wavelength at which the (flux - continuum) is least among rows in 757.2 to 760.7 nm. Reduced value 758.770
